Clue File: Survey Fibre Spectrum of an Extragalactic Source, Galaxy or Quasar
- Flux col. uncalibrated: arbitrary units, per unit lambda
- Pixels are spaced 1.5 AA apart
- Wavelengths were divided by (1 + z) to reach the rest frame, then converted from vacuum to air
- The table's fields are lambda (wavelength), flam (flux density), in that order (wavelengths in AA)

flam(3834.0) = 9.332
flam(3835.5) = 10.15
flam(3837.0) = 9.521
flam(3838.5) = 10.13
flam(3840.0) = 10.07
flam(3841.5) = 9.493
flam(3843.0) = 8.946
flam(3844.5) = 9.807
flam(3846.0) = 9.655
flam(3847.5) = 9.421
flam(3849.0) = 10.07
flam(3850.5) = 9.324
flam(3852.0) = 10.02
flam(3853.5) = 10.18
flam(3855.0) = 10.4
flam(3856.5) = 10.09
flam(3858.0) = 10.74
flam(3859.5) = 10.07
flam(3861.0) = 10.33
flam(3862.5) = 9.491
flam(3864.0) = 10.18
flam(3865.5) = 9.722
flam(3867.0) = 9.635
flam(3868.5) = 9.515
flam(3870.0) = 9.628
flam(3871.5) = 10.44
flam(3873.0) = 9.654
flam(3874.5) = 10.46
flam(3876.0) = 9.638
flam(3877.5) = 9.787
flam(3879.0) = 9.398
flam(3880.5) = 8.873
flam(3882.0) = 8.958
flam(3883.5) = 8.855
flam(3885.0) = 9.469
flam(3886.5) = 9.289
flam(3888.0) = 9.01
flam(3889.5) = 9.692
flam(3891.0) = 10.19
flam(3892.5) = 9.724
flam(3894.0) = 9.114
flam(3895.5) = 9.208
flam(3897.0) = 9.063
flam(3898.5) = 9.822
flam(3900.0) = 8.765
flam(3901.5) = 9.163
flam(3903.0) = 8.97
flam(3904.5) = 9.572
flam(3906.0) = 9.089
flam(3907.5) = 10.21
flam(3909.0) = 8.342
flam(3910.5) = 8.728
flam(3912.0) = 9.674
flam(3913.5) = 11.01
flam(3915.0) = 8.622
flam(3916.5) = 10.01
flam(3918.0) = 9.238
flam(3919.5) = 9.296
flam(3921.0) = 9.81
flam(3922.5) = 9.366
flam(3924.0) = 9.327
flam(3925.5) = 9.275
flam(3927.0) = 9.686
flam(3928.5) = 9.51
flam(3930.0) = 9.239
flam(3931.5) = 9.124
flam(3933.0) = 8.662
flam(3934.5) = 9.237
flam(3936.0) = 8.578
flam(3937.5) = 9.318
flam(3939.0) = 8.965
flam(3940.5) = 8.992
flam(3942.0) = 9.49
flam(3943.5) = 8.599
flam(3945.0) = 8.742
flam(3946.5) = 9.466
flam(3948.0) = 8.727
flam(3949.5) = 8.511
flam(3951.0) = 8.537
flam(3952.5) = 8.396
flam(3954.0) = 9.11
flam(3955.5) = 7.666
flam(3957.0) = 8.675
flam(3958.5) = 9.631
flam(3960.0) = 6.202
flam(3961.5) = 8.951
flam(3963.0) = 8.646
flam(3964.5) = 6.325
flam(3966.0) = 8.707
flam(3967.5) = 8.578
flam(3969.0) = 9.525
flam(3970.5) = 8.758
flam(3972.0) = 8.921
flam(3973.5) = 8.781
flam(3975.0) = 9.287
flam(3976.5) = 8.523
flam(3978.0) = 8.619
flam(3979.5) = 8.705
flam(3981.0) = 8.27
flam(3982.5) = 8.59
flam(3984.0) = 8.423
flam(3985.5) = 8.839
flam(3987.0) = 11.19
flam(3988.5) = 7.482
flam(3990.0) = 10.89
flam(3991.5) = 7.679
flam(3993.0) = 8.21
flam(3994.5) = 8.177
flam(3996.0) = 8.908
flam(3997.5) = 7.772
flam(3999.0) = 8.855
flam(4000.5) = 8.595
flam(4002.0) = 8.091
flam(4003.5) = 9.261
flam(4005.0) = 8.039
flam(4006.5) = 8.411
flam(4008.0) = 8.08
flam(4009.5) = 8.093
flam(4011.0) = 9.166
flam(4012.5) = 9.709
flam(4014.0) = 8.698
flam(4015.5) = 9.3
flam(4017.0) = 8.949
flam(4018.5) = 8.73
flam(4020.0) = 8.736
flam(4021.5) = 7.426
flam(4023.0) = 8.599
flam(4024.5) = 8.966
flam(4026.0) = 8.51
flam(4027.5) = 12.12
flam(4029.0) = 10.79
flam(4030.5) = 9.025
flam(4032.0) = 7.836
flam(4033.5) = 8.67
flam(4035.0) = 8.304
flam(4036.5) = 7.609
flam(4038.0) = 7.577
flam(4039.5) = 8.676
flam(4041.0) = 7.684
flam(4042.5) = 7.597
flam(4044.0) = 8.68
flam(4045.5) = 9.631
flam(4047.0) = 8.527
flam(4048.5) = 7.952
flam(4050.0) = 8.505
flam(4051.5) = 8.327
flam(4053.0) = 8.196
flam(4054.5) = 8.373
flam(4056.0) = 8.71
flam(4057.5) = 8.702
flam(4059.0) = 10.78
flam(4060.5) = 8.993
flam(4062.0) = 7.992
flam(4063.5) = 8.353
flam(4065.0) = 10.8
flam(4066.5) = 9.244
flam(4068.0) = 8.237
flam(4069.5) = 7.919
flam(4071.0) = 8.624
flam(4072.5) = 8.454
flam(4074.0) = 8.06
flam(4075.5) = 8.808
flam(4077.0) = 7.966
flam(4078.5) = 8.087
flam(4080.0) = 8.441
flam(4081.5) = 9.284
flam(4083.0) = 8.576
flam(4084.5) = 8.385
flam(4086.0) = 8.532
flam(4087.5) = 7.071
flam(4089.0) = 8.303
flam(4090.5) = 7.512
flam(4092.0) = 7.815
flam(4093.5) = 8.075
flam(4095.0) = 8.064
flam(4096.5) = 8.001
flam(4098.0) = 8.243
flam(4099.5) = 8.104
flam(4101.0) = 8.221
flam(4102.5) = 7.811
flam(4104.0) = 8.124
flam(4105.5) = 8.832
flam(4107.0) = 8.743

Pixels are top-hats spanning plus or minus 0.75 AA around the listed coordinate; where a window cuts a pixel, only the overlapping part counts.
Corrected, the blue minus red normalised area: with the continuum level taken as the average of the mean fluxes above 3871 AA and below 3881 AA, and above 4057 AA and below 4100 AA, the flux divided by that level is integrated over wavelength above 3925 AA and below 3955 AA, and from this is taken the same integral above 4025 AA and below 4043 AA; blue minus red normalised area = 12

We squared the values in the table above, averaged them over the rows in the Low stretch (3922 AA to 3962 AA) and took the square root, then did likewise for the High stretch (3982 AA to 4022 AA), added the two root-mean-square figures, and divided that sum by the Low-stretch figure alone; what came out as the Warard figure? 1.98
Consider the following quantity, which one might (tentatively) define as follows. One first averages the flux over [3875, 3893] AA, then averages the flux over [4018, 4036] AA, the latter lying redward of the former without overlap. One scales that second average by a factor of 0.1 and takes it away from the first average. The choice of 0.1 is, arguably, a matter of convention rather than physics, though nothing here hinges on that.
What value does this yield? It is 8.5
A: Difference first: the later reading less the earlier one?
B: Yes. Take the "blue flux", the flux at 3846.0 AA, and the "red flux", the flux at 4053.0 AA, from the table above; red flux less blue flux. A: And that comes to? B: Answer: -1.5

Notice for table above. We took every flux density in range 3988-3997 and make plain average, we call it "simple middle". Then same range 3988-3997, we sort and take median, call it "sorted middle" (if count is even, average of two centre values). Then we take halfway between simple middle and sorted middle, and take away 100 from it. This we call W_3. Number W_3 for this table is -91.6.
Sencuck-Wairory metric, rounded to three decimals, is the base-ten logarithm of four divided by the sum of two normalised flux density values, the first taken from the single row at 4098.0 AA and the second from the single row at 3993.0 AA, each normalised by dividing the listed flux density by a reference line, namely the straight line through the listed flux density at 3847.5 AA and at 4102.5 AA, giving 0.297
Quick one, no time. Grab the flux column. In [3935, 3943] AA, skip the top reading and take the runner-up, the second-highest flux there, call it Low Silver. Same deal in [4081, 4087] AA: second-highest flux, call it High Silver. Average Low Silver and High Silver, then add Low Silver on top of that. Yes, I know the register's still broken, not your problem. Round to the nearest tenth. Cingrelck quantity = 18.3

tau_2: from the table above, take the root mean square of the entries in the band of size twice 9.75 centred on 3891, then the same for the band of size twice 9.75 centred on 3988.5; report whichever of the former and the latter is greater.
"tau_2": 9.3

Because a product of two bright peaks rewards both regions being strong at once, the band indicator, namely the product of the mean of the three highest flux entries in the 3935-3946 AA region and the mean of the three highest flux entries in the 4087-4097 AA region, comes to 75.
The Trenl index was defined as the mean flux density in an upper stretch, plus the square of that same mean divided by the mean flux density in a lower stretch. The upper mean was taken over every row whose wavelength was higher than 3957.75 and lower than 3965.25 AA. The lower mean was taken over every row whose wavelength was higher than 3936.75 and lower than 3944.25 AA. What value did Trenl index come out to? 14.9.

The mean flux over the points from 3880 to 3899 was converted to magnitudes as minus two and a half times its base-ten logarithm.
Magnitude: -2.42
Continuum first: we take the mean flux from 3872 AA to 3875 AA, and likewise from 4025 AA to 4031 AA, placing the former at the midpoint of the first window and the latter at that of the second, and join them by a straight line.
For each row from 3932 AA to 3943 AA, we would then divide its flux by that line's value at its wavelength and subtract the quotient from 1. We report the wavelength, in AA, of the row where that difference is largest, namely 3936.0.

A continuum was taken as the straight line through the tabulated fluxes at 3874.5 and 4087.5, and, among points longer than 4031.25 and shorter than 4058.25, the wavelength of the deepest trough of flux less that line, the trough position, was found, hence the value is 4038.0 AA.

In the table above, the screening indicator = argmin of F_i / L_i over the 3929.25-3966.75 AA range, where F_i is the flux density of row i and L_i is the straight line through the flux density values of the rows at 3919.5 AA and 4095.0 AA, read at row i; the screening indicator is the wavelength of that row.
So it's 3960.0 AA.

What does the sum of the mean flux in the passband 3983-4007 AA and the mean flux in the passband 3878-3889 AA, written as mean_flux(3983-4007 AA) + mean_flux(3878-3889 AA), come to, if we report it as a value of 17.8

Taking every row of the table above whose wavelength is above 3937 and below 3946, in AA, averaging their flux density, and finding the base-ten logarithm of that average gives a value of 0.96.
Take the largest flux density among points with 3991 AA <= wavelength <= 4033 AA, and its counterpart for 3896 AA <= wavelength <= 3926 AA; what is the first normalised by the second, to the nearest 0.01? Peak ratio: 1.10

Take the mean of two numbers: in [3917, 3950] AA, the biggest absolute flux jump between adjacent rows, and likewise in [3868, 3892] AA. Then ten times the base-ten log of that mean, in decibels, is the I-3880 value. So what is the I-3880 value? -0.7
